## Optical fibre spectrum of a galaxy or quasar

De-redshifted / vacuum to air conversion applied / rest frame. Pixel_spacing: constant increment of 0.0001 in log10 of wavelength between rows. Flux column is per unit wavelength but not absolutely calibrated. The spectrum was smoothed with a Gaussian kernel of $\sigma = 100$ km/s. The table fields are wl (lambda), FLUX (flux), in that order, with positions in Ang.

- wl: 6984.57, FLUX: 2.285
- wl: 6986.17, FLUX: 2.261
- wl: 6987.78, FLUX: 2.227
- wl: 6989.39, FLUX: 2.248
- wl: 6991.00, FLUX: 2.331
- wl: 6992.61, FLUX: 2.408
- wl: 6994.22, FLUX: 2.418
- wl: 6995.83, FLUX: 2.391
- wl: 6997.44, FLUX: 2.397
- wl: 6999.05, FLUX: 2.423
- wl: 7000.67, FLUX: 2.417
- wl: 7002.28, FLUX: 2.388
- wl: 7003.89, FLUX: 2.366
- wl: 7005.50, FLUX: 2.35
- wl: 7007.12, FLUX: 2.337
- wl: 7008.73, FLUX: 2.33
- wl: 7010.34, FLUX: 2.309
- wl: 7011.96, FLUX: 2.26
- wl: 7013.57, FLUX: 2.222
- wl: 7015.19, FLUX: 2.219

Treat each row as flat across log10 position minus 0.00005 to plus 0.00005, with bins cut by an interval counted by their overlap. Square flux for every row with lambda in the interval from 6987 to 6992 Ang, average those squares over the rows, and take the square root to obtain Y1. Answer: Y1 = 2.27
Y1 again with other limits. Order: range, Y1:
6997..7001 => 2.41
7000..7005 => 2.39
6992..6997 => 2.41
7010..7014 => 2.26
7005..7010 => 2.34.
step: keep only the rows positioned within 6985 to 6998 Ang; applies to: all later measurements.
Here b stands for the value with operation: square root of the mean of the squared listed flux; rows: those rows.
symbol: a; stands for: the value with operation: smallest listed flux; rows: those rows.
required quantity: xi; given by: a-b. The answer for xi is -0.109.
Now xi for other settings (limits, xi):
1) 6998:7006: -0.039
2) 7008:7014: -0.059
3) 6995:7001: -0.016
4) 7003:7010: -0.016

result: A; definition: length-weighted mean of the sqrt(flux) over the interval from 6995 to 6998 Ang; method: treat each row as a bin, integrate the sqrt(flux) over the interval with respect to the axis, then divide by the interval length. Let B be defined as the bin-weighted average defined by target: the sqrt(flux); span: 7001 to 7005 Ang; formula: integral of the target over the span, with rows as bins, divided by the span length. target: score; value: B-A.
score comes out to -0.003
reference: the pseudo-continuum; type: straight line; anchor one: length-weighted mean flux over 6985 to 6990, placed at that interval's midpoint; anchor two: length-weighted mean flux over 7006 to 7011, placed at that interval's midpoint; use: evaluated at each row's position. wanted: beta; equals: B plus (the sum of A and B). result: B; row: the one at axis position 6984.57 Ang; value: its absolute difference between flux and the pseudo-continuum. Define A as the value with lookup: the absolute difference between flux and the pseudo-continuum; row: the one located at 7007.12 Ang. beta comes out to 0.10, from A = 0.014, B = 0.045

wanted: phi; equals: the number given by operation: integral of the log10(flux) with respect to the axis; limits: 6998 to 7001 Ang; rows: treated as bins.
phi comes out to 1.1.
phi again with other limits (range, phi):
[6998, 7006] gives 3.0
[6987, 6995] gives 2.9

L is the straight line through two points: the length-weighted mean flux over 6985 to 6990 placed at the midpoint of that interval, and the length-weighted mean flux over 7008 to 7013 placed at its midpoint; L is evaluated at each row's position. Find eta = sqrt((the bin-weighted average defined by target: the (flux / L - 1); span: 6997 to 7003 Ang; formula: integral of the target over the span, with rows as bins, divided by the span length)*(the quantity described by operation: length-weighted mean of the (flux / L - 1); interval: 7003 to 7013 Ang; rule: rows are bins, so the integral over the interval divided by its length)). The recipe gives 0.0282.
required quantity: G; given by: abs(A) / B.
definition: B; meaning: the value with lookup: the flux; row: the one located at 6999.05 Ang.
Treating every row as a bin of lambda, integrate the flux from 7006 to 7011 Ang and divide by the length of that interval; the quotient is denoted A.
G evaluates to 0.96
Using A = 2.33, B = 2.423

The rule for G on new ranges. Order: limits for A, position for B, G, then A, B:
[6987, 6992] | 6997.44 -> 0.95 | 2.27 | 2.397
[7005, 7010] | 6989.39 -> 1.04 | 2.34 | 2.248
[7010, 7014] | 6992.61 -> 0.94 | 2.26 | 2.408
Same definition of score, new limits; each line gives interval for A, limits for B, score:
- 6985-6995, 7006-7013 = -0.003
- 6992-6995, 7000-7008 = -0.013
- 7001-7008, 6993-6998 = 0.012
